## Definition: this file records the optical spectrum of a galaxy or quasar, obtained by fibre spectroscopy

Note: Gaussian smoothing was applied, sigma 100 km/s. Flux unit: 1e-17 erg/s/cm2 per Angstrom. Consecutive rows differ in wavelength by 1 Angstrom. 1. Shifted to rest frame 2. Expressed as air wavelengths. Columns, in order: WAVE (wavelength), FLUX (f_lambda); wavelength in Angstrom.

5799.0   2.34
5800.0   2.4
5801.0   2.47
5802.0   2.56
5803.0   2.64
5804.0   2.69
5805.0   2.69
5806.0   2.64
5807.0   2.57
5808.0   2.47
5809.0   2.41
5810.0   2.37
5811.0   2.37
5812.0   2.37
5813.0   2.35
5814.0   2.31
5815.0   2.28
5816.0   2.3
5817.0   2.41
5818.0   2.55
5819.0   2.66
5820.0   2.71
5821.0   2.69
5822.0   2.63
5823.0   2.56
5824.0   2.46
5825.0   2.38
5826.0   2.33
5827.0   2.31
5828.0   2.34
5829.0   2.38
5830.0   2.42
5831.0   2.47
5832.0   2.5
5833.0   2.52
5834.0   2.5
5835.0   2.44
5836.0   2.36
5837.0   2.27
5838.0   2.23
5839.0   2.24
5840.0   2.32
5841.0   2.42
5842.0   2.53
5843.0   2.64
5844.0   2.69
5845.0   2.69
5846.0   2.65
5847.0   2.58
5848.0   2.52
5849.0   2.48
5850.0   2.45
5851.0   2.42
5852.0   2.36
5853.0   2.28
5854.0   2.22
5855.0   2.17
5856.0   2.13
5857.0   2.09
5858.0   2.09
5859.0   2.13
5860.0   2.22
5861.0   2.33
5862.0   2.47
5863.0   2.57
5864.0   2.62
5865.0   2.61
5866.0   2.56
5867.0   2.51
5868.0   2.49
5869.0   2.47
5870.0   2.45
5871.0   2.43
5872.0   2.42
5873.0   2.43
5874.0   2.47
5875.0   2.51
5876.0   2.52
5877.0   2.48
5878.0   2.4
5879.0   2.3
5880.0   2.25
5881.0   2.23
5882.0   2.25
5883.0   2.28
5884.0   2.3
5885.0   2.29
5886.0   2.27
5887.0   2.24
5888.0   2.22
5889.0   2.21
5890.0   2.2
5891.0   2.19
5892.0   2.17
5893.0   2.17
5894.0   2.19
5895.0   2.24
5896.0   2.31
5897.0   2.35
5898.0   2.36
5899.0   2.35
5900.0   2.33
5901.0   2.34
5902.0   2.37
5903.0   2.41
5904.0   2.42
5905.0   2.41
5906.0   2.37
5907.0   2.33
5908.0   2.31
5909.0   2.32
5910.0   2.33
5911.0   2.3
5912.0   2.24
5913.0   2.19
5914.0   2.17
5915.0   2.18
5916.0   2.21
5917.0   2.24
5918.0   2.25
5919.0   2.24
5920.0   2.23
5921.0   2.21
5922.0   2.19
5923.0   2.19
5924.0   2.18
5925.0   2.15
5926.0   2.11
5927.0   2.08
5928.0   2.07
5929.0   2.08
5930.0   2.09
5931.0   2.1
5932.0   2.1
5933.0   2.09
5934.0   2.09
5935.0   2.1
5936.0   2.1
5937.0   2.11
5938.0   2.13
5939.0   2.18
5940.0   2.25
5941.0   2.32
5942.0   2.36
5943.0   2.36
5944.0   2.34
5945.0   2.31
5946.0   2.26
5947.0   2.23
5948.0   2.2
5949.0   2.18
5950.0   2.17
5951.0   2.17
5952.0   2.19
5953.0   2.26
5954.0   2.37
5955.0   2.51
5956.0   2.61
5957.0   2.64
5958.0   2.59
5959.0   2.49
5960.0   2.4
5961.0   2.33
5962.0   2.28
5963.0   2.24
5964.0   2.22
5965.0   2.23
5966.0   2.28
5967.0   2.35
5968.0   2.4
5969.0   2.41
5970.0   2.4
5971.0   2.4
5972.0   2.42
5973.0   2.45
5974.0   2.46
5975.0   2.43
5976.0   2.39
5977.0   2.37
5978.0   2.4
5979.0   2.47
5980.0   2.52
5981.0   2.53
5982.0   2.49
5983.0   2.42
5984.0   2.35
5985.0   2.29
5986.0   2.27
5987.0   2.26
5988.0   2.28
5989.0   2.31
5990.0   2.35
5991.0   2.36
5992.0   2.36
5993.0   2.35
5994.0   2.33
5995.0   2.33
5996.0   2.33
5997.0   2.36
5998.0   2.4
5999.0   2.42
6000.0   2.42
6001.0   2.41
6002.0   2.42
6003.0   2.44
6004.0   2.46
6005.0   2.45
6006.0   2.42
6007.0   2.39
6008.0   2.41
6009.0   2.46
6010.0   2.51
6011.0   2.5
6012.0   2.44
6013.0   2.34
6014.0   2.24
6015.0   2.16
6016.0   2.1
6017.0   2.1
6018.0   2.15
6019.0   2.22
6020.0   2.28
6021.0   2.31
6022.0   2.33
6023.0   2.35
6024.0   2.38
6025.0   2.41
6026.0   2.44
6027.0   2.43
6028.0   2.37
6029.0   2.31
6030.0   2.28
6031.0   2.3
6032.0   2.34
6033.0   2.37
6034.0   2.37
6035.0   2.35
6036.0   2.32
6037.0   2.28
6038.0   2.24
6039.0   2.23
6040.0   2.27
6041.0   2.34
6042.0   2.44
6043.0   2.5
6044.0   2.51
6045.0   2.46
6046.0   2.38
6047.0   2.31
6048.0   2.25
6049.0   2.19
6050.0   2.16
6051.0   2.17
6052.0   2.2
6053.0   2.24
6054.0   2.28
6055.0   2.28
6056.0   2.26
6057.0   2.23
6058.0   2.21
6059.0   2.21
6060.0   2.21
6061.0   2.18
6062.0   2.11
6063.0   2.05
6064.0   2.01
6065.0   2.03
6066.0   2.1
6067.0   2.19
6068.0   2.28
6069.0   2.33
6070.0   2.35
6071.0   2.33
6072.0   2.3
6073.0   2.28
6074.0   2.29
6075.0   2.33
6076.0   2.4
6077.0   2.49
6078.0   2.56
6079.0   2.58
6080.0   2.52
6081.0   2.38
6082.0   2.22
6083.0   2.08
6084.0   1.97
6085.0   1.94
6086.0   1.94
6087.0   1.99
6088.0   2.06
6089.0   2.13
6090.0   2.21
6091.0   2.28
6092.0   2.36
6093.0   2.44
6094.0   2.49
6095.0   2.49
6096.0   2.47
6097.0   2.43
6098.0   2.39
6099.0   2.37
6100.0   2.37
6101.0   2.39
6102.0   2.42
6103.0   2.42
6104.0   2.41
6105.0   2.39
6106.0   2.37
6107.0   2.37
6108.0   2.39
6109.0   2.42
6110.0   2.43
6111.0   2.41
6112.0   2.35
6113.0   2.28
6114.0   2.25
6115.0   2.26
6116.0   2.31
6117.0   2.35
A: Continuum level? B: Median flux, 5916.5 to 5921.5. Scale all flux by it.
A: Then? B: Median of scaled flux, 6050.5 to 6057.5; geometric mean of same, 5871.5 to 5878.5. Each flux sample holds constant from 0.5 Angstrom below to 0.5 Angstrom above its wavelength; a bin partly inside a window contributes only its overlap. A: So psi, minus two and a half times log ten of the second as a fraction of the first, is -0.10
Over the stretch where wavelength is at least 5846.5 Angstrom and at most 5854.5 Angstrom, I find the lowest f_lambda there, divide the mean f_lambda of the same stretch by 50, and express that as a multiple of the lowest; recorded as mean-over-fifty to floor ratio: 0.0217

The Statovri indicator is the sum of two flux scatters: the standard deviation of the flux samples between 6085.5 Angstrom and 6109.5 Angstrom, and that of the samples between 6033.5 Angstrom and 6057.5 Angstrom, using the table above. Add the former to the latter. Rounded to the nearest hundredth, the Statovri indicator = 0.25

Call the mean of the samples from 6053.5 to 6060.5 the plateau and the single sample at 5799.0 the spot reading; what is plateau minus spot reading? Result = -0.10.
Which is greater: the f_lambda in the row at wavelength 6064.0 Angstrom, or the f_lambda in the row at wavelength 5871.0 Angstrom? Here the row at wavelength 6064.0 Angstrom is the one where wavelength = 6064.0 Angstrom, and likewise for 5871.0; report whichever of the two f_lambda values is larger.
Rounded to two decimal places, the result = 2.43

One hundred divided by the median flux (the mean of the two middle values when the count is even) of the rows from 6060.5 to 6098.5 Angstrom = 43.8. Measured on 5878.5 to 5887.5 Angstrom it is 44.1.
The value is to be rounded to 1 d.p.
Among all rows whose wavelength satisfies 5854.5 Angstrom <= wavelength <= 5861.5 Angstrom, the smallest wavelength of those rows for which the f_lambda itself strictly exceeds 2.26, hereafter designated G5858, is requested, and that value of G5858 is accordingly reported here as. 5861.0 Angstrom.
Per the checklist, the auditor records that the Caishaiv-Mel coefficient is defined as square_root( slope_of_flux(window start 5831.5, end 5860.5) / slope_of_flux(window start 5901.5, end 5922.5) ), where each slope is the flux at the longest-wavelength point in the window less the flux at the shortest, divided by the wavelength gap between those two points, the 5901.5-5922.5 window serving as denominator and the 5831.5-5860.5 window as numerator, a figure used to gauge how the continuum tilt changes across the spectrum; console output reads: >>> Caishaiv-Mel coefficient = 1.05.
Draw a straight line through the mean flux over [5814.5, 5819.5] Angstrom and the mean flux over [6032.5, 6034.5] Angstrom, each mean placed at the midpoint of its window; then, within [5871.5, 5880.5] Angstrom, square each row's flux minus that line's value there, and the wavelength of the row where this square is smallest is 5872.0 Angstrom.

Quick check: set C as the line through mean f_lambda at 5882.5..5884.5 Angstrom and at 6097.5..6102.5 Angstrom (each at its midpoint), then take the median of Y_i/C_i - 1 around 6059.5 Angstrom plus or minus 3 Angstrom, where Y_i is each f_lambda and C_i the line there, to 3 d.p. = -0.067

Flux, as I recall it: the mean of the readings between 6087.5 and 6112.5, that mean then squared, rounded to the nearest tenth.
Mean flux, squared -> 5.6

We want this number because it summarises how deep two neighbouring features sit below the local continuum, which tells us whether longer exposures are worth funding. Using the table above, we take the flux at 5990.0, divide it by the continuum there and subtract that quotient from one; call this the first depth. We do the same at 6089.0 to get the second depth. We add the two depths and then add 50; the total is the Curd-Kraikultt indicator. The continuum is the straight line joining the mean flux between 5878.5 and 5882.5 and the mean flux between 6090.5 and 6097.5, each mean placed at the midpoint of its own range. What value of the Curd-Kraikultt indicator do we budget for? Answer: 50.1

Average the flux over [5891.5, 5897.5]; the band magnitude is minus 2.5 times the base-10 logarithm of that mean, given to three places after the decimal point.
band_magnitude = -0.875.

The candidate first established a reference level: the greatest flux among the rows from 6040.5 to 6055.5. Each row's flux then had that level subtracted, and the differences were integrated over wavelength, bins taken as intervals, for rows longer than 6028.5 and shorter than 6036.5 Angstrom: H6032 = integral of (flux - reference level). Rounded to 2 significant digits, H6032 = -1.4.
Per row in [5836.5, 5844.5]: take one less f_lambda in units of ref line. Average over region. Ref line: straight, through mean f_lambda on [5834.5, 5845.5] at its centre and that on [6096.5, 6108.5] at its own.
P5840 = 0.009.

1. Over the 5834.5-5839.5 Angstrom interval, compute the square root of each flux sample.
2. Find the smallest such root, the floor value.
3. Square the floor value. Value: 2.230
